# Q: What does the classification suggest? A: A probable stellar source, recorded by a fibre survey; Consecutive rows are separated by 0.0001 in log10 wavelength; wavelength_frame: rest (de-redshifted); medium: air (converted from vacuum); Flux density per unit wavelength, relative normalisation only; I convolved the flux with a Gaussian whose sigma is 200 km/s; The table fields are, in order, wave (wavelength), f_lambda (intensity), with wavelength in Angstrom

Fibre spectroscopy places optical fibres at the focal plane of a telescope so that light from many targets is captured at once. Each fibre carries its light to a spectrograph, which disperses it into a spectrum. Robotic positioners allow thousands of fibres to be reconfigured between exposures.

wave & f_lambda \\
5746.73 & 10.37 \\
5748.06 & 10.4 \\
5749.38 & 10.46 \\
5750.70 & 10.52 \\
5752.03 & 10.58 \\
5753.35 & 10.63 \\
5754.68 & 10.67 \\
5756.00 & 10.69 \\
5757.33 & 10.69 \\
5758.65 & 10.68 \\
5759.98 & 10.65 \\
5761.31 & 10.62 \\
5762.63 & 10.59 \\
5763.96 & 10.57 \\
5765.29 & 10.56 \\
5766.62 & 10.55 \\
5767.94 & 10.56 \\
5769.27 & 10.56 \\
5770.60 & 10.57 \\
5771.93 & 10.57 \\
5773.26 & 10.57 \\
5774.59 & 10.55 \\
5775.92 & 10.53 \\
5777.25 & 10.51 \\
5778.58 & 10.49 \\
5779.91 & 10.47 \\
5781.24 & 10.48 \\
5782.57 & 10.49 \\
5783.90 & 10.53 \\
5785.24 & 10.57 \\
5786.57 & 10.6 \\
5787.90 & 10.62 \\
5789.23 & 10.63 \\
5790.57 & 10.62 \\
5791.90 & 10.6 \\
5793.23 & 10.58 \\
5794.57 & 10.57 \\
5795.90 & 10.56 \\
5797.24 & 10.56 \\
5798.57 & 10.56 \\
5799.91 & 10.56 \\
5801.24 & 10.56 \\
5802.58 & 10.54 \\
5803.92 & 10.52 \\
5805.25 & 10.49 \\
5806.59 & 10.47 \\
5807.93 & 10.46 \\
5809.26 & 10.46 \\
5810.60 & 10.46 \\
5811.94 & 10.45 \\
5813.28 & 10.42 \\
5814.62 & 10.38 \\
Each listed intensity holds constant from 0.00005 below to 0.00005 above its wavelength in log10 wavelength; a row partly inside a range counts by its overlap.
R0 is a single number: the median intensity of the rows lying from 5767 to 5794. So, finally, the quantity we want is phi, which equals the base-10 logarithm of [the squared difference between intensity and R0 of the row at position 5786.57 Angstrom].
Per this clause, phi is -2.9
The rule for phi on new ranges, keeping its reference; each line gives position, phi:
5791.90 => -2.9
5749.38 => -2.0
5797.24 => -4.6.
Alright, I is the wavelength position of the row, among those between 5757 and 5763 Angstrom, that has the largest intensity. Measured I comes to 5757.33 Angstrom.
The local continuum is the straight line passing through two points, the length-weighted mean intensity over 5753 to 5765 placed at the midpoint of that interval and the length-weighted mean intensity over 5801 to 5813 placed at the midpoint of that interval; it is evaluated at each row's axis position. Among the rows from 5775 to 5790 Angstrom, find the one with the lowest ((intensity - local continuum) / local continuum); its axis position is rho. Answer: 5779.91 Angstrom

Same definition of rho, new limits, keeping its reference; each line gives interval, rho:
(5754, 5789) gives 5779.91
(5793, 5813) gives 5807.93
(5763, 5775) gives 5766.62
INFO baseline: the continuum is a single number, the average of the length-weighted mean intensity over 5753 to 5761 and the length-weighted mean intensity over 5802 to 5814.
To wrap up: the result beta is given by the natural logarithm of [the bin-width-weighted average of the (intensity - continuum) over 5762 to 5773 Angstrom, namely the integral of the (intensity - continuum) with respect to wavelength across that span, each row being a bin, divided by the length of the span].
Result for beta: -7.1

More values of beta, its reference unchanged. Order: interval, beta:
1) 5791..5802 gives -5.5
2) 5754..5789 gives -4.6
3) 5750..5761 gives -2.6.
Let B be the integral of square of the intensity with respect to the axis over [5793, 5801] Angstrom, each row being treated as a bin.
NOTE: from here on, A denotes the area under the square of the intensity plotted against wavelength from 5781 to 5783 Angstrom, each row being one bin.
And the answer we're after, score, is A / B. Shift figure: 0.2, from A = 220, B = 893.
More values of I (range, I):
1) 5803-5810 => 5803.92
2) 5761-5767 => 5761.31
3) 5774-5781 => 5774.59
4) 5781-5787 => 5786.57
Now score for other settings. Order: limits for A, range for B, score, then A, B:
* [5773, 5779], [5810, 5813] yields 2.0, 665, 327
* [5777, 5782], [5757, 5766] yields 0.5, 550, 1015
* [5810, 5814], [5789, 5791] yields 1.9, 436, 225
